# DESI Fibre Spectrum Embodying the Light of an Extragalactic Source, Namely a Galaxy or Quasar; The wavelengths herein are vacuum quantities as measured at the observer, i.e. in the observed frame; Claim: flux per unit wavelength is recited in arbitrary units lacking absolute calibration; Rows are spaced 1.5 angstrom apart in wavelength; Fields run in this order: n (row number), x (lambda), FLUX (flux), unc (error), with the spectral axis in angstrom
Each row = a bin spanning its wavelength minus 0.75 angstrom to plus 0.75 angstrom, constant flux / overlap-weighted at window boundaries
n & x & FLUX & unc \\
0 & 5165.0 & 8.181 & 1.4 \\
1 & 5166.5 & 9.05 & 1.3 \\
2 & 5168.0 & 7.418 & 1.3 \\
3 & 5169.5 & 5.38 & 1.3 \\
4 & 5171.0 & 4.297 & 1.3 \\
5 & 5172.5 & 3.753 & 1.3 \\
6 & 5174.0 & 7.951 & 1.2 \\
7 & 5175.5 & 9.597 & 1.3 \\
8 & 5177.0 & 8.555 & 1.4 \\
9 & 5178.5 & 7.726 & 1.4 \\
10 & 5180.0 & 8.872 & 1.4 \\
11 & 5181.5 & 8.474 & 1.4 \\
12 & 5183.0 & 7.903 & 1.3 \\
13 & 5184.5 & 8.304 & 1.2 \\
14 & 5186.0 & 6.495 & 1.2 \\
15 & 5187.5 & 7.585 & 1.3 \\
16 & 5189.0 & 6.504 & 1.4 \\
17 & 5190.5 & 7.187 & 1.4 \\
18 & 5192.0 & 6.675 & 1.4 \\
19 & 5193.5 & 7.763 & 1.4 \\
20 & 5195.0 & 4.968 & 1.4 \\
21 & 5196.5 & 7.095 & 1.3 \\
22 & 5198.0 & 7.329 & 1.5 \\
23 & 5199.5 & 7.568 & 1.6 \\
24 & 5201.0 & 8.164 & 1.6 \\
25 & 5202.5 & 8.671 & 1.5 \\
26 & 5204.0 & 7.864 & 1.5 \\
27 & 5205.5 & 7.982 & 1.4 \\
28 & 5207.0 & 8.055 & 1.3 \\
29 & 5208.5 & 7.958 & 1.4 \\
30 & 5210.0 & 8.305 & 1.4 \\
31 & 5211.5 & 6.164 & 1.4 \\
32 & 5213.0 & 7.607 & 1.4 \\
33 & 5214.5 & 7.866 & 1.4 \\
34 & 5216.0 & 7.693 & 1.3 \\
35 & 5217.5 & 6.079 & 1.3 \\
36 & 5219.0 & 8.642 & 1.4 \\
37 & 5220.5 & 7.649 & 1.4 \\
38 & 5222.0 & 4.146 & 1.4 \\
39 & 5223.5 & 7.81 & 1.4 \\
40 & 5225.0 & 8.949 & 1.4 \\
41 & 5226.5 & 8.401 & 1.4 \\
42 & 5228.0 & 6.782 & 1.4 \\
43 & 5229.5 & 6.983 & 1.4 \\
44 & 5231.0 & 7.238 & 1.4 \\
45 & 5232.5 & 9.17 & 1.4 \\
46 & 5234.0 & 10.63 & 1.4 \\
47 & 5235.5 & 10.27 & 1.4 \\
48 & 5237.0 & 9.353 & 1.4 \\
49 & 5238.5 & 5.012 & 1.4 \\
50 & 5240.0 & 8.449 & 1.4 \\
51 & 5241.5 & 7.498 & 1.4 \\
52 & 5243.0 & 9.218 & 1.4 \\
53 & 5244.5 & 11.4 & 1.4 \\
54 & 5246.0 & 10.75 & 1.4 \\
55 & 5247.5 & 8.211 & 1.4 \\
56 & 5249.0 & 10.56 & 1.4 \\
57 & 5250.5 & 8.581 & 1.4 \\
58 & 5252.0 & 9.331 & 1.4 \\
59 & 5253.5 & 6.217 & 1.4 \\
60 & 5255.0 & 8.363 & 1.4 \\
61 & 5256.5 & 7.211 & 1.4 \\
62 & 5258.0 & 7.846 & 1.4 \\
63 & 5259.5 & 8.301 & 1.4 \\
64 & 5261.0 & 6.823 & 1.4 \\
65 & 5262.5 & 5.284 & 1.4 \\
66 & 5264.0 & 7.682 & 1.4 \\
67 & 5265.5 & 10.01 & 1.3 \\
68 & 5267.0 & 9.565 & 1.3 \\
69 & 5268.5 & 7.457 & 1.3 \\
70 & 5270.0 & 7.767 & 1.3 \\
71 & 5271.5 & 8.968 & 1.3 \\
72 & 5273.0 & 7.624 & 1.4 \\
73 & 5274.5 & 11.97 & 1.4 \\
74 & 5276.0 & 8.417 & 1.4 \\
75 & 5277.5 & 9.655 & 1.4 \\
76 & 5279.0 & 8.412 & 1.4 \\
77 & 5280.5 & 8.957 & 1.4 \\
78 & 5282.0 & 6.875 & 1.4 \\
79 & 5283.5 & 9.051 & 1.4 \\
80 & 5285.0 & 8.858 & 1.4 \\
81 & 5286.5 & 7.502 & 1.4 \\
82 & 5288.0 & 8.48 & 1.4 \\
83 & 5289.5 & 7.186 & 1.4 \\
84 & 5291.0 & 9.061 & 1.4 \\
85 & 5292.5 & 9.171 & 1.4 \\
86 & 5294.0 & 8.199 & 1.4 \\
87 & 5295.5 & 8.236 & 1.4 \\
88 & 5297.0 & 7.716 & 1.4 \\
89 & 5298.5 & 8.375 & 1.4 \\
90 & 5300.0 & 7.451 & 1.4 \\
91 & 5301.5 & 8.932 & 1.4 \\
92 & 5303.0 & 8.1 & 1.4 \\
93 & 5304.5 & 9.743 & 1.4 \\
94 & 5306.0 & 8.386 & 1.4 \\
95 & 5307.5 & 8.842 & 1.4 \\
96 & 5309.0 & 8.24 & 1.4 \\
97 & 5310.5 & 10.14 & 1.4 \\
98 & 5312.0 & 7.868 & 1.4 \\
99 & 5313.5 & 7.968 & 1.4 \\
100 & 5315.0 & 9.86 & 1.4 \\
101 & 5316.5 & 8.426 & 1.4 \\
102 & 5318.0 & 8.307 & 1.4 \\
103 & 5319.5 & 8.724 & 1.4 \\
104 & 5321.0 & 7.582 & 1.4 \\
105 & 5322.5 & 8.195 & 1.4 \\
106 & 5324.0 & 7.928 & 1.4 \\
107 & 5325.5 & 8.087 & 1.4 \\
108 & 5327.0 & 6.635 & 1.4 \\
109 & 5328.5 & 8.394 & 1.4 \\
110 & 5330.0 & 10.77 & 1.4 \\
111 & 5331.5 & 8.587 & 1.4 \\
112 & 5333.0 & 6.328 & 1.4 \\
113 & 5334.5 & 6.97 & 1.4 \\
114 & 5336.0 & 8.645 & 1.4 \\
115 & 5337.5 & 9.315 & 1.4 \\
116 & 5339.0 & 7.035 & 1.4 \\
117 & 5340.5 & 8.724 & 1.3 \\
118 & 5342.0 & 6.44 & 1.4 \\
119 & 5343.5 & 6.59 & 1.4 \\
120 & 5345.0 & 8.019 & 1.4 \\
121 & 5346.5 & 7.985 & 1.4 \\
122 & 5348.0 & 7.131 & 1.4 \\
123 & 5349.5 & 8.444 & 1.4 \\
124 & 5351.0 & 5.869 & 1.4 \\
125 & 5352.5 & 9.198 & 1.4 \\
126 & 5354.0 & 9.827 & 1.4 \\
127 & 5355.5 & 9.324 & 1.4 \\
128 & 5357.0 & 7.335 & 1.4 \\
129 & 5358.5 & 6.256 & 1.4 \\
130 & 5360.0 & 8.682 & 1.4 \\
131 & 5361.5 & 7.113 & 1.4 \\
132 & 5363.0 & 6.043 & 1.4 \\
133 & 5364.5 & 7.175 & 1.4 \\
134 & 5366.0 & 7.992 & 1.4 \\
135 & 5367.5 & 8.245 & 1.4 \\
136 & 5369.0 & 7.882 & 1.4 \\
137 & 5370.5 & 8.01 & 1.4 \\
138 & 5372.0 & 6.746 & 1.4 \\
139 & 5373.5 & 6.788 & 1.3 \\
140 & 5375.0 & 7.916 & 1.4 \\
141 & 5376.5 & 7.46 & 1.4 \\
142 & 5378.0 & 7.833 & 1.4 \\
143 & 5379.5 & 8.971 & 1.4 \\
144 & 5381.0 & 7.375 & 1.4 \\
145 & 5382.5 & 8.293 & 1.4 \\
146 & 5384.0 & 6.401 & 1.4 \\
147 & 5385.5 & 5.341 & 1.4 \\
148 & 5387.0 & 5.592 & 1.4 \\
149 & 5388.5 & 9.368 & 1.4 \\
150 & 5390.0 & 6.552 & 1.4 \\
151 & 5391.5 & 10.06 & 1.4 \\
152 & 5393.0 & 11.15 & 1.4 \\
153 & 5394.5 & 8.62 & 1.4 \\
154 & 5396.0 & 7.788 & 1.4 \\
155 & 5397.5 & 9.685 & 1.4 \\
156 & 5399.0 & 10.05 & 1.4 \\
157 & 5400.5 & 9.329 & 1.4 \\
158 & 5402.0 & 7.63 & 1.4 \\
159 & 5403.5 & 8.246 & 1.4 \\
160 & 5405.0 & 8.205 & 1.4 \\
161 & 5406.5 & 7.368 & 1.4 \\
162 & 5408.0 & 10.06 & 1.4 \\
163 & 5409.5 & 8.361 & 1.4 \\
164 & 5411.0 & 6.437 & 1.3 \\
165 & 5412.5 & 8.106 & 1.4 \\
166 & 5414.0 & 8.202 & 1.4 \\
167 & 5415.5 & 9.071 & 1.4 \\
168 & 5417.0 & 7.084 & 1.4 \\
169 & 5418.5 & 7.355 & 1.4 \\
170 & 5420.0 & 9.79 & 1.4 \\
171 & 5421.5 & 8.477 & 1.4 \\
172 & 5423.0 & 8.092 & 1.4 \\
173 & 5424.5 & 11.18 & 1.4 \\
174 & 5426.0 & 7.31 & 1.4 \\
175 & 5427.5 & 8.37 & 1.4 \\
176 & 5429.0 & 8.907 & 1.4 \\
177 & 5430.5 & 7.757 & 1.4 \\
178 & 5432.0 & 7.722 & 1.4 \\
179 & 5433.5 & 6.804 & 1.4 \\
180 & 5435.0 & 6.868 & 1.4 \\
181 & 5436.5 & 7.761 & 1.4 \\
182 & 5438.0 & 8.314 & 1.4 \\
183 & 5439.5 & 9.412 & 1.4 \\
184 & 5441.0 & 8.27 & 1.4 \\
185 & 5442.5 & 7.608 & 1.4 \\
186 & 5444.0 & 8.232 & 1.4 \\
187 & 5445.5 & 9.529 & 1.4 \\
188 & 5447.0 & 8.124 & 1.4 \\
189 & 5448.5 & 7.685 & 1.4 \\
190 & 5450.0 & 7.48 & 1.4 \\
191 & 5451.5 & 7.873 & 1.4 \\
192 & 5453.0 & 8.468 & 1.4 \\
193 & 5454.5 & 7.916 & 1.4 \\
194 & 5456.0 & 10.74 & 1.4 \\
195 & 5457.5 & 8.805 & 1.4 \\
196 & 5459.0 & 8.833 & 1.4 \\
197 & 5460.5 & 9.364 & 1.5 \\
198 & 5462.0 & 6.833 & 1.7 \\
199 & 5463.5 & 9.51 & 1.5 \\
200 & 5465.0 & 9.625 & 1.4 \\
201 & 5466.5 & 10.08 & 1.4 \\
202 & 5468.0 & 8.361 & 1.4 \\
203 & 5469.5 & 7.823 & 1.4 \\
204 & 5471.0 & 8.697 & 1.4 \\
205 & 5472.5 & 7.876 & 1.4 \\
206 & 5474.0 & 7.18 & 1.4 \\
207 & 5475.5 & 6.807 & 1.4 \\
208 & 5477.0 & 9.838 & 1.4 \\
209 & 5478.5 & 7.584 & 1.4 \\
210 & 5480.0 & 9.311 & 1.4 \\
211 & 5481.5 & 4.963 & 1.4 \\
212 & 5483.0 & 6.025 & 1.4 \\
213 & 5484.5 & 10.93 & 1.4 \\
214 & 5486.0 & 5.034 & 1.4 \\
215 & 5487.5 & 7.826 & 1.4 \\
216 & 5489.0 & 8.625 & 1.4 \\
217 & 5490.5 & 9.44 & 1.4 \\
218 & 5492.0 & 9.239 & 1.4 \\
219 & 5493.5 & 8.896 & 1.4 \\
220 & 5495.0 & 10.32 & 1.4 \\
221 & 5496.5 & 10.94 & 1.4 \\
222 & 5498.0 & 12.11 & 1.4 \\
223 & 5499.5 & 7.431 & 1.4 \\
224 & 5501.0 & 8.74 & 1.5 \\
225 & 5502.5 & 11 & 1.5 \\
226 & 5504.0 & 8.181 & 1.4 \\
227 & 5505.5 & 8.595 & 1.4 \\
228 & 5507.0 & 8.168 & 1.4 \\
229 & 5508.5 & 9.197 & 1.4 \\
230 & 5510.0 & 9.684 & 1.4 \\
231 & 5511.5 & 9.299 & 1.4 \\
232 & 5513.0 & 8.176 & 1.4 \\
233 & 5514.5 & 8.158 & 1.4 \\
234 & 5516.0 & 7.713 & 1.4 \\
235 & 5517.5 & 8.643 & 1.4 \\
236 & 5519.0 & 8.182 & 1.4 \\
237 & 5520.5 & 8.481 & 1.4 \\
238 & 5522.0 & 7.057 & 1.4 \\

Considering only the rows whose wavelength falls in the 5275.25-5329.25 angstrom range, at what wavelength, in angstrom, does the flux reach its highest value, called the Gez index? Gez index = 5310.5 angstrom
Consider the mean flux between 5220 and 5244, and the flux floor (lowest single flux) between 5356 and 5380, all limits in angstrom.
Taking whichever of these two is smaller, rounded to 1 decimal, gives 6.0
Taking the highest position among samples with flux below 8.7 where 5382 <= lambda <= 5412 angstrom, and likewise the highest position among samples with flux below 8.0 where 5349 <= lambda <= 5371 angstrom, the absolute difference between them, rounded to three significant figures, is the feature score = 42.0 angstrom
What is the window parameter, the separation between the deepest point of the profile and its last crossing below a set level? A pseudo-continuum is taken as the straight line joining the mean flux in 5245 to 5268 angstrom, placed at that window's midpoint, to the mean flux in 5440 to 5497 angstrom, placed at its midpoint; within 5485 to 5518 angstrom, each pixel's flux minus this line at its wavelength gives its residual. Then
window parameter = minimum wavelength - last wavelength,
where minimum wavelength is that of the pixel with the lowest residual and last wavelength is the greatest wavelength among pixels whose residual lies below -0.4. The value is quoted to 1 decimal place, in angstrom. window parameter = -30.0 angstrom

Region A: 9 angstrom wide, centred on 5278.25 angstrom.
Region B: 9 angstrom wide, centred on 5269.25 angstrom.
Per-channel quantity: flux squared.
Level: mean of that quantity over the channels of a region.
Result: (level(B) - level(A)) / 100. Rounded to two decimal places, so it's -0.10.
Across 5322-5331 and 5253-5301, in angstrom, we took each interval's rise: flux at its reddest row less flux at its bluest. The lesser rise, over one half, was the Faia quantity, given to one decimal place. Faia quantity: 2.5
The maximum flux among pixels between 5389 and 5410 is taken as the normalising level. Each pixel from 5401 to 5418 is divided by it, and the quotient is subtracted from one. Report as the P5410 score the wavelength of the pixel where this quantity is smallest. 5408.0 angstrom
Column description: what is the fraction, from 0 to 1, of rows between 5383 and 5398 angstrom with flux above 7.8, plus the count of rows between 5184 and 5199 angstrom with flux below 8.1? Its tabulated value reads 9.5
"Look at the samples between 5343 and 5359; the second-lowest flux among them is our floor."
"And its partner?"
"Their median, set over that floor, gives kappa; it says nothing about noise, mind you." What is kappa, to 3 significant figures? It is 1.28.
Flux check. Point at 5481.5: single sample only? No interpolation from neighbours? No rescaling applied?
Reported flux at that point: 4.963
